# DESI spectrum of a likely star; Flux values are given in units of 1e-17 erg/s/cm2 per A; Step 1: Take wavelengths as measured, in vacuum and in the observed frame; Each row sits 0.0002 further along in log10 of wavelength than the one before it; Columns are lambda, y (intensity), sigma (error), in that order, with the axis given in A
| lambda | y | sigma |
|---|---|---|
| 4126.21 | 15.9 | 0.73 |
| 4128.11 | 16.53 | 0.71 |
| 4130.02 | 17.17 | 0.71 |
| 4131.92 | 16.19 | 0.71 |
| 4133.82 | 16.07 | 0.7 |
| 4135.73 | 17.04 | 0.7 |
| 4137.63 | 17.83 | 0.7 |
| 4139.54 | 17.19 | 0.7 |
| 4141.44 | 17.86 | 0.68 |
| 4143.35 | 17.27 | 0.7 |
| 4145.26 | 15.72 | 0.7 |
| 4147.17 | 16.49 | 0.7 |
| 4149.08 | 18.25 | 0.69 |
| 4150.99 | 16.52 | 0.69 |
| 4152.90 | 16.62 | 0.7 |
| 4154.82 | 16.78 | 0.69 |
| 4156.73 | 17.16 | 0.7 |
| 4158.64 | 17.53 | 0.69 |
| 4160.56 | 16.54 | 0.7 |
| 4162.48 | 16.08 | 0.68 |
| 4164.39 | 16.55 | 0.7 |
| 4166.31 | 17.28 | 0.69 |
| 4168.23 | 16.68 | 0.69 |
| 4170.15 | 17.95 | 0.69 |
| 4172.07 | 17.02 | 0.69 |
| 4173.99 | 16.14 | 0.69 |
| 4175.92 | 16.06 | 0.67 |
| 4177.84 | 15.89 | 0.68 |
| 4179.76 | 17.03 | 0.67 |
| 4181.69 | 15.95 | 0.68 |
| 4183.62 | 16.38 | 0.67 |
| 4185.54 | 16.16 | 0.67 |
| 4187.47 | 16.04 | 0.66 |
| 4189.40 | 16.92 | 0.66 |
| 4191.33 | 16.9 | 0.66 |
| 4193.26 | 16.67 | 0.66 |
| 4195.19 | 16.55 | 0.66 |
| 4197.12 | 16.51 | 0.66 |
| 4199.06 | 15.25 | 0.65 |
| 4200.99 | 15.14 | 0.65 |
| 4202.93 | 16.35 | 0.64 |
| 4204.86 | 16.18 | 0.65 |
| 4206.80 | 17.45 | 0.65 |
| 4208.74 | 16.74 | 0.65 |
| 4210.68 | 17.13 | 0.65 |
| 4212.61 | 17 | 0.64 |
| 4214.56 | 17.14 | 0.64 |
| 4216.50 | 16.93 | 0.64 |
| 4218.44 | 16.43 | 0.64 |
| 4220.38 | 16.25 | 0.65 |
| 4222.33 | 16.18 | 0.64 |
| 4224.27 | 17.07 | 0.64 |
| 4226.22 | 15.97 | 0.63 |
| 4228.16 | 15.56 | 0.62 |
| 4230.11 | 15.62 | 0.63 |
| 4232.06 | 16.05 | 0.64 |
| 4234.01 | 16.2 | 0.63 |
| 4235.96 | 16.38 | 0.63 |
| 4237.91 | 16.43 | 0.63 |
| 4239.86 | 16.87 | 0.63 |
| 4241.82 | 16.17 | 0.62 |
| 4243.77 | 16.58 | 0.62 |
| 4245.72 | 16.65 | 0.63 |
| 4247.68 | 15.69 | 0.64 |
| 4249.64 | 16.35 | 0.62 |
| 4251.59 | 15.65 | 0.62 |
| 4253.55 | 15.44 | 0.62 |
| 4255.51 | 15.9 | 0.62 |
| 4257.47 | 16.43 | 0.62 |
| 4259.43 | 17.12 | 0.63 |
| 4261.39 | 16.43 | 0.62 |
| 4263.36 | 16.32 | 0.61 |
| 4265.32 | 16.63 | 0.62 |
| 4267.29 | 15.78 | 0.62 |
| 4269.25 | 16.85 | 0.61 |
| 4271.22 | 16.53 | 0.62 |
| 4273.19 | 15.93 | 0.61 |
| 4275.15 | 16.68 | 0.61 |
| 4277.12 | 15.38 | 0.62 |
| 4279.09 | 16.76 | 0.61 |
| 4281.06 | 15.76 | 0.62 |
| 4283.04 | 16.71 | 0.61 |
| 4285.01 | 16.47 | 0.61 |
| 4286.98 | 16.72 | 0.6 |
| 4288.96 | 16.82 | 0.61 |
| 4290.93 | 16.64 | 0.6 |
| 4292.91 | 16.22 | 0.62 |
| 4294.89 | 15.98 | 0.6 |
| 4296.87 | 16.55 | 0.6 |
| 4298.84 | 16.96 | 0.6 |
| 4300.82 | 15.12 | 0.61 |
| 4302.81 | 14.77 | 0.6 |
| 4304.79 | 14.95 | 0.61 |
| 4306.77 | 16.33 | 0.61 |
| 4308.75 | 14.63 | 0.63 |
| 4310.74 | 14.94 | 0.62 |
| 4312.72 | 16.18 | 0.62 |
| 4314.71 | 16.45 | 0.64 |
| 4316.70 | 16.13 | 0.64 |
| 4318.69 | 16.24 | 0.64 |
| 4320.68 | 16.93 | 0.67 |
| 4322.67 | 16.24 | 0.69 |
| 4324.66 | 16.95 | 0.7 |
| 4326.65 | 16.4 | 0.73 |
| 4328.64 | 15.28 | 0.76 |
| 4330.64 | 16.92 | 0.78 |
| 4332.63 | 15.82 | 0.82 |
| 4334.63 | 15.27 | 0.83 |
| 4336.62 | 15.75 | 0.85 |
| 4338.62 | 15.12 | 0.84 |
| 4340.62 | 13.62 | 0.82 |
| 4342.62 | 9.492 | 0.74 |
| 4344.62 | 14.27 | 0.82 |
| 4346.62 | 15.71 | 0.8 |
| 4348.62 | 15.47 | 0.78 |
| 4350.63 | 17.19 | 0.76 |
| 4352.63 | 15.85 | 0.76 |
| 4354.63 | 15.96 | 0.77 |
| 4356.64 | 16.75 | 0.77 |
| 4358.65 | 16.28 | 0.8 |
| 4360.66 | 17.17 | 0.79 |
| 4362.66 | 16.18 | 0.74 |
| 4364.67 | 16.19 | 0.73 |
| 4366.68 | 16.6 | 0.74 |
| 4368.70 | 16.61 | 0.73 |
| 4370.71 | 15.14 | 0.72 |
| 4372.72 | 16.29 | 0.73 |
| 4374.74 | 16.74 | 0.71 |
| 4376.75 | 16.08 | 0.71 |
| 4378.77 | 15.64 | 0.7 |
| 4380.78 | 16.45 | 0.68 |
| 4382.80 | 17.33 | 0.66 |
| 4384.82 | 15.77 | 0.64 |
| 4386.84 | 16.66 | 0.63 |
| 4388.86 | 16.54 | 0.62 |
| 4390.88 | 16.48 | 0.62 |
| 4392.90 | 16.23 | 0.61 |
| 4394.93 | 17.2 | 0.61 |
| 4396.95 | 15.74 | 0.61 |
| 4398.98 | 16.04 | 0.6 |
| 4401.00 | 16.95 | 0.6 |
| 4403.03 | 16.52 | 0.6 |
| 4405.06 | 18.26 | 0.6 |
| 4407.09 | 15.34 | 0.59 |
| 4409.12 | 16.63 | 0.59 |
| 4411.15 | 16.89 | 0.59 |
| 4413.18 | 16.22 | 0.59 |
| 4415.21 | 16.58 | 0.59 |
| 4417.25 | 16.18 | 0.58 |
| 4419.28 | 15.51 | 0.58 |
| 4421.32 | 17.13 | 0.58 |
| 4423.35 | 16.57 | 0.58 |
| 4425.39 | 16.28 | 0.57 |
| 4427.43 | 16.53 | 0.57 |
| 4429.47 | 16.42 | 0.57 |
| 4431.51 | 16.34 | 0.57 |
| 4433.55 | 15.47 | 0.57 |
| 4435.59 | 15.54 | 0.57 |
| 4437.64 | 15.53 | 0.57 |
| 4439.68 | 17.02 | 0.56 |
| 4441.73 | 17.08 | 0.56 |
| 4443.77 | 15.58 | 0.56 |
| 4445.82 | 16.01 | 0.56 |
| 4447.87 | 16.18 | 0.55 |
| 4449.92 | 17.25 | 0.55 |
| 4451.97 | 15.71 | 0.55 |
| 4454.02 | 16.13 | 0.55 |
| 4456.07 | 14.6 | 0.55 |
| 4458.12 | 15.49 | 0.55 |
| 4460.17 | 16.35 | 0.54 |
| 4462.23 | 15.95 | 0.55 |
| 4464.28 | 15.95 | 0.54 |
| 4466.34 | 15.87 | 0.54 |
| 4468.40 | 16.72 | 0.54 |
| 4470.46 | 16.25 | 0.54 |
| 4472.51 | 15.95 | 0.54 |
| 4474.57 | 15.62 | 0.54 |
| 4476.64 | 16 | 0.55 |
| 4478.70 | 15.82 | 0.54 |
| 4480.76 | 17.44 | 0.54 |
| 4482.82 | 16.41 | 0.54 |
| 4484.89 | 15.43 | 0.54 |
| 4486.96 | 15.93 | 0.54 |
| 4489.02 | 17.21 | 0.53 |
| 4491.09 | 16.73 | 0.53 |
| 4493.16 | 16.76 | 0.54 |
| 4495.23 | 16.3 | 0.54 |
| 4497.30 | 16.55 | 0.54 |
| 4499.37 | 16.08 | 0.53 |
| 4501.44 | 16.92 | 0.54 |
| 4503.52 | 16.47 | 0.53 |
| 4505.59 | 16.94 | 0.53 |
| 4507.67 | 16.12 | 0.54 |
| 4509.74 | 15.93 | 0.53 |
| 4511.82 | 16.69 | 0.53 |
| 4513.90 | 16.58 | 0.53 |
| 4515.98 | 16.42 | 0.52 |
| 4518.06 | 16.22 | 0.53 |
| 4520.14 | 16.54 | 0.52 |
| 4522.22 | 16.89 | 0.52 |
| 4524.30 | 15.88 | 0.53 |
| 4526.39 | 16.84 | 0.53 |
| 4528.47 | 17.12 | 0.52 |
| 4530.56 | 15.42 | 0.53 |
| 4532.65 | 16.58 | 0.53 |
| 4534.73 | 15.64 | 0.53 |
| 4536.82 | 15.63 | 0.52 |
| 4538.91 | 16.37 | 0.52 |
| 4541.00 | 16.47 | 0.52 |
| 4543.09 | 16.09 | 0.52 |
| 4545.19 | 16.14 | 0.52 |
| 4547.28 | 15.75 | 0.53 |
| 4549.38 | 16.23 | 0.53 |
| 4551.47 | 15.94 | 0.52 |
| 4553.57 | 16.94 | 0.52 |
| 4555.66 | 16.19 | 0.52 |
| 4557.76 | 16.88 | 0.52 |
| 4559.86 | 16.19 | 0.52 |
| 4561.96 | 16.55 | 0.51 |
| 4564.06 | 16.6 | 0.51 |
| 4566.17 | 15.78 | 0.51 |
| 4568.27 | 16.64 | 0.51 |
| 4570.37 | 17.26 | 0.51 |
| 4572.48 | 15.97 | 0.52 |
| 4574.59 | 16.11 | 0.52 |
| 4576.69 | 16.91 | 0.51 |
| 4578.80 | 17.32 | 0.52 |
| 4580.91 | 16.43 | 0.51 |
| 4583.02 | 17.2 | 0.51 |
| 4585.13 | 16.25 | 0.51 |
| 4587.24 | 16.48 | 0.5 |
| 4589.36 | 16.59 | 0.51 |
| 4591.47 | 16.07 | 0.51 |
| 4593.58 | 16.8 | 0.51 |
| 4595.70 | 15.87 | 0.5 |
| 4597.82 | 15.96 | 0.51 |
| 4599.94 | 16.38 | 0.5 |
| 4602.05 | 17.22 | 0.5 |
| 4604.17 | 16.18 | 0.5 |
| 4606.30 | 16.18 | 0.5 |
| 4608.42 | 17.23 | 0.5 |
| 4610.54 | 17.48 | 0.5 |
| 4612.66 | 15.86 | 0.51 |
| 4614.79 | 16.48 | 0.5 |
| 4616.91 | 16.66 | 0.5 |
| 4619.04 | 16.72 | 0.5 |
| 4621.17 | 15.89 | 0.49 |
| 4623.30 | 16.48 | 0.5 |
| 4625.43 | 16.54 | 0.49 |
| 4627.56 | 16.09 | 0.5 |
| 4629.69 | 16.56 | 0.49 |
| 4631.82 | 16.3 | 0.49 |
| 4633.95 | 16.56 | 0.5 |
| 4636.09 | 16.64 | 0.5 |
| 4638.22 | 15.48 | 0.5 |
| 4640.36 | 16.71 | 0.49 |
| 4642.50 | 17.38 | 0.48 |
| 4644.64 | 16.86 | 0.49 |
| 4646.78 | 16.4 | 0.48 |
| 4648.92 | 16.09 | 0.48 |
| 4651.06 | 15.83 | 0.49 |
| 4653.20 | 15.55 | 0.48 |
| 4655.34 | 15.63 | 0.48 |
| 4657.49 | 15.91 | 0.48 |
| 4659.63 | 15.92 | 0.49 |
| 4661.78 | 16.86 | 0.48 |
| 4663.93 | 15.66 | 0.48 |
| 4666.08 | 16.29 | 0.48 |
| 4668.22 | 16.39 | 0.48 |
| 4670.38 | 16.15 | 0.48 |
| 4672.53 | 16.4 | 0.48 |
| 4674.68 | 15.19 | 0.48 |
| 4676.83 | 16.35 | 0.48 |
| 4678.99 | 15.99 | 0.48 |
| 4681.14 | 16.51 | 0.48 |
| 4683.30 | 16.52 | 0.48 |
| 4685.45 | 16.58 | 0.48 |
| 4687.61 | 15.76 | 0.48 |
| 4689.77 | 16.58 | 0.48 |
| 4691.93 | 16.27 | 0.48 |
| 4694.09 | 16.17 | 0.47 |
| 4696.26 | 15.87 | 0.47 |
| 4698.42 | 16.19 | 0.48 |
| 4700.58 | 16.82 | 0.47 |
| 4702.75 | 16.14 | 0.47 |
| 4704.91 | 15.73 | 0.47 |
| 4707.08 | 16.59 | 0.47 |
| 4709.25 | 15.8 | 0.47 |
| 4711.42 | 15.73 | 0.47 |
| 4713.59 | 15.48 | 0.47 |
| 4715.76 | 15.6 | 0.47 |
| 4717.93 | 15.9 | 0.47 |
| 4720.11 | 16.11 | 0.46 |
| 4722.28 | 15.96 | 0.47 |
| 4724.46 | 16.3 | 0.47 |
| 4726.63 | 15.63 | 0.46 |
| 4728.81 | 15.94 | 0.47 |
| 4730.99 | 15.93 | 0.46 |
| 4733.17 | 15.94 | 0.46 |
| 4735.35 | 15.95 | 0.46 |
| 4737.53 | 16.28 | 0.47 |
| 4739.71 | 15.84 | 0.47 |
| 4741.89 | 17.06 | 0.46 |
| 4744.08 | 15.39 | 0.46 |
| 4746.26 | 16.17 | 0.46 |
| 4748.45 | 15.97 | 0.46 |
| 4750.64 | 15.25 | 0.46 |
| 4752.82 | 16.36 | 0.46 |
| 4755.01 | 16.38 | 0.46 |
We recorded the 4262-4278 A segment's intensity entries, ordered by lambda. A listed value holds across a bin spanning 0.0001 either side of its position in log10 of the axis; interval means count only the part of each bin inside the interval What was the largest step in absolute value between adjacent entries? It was 1.3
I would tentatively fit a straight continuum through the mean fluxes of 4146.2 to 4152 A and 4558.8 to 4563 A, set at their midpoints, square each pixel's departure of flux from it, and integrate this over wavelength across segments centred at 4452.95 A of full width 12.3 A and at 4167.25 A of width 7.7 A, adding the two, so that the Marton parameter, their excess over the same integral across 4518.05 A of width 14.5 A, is 14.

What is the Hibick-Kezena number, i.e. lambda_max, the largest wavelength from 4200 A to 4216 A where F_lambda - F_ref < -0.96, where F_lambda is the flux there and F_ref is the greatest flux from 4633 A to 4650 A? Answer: 4204.86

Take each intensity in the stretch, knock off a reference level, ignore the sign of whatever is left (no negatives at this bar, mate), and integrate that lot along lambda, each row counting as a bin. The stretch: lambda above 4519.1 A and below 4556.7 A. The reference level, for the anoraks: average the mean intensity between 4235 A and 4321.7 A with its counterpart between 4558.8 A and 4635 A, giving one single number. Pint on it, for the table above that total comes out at 16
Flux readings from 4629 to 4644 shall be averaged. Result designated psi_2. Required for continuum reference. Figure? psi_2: 16.5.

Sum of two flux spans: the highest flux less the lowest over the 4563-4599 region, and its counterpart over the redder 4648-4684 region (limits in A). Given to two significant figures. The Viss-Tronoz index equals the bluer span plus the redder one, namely 3.2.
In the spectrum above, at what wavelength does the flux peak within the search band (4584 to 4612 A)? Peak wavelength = 4610.54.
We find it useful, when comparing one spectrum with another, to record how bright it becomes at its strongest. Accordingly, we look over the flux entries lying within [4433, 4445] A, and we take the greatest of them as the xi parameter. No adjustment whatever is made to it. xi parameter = 17.08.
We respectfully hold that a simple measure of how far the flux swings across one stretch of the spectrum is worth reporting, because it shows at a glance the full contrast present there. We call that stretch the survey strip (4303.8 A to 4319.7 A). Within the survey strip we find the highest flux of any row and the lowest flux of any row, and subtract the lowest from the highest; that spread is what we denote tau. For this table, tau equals 1.8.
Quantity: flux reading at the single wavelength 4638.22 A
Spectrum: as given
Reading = 15.48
